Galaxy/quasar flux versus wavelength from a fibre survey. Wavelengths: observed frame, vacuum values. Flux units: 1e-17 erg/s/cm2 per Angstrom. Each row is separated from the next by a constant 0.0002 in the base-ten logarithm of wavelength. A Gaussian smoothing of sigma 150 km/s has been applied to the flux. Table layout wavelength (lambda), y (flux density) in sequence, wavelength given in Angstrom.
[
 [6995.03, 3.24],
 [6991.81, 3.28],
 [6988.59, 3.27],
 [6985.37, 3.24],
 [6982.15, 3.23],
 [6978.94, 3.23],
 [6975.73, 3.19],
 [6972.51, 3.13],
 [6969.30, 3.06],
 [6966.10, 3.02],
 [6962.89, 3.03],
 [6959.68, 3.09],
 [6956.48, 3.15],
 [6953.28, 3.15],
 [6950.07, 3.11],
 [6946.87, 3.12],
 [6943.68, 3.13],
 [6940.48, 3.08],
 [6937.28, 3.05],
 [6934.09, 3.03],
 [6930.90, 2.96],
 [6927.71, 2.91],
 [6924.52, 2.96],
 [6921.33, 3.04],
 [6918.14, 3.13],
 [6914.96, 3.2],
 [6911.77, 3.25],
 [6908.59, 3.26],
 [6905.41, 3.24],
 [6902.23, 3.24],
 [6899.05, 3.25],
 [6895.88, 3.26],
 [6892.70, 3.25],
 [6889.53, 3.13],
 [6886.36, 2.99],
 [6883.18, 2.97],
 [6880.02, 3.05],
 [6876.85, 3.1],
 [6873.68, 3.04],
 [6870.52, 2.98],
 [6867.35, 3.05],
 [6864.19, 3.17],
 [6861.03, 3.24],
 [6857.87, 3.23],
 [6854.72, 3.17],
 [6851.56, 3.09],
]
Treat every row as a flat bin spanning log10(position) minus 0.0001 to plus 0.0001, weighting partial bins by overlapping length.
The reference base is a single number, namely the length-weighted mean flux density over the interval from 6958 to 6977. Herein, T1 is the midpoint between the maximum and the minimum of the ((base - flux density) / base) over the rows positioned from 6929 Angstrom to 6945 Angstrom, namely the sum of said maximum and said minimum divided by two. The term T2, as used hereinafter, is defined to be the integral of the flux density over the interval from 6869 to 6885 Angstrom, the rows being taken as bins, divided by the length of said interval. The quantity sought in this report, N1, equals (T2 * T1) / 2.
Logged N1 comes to 0.020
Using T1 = 0.013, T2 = 3.03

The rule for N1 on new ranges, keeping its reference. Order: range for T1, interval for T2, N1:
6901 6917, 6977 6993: -0.076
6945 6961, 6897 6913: -0.019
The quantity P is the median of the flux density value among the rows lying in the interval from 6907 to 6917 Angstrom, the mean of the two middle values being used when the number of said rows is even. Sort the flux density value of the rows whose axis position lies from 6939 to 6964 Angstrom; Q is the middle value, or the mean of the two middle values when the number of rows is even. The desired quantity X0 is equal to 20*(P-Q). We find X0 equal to 3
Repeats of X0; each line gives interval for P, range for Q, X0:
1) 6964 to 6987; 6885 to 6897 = 0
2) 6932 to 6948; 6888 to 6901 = -3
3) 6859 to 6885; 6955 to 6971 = 0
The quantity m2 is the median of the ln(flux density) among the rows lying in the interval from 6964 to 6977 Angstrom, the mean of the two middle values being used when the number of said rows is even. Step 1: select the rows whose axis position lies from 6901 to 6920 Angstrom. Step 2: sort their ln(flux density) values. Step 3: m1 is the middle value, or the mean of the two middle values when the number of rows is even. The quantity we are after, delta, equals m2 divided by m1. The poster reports 0.96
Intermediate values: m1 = 1.18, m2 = 1.13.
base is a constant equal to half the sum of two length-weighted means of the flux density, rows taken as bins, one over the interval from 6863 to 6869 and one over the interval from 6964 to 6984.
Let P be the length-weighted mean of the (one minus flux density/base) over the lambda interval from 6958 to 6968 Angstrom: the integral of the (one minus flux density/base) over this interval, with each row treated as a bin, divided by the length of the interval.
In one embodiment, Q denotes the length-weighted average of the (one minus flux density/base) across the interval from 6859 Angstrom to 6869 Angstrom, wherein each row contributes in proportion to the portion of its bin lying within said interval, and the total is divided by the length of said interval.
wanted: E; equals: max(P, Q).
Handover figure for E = 0.0238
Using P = 0.024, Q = -0.011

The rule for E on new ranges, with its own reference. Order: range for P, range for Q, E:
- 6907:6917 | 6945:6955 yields -0.0016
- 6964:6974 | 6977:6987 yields 0.0176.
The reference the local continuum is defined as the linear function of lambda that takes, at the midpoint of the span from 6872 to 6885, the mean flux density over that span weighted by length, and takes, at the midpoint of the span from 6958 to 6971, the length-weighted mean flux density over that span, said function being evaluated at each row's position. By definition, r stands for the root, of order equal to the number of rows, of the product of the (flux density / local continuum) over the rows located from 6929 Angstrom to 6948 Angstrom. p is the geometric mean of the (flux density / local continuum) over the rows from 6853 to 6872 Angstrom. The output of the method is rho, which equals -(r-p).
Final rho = 0.030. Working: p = 1.03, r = 1.00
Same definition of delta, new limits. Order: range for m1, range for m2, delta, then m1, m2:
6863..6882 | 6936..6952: 1.02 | 1.12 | 1.13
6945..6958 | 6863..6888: 0.97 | 1.14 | 1.11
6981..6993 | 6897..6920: 1.00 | 1.18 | 1.18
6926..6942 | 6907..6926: 1.04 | 1.11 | 1.15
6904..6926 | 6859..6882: 0.96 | 1.16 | 1.12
